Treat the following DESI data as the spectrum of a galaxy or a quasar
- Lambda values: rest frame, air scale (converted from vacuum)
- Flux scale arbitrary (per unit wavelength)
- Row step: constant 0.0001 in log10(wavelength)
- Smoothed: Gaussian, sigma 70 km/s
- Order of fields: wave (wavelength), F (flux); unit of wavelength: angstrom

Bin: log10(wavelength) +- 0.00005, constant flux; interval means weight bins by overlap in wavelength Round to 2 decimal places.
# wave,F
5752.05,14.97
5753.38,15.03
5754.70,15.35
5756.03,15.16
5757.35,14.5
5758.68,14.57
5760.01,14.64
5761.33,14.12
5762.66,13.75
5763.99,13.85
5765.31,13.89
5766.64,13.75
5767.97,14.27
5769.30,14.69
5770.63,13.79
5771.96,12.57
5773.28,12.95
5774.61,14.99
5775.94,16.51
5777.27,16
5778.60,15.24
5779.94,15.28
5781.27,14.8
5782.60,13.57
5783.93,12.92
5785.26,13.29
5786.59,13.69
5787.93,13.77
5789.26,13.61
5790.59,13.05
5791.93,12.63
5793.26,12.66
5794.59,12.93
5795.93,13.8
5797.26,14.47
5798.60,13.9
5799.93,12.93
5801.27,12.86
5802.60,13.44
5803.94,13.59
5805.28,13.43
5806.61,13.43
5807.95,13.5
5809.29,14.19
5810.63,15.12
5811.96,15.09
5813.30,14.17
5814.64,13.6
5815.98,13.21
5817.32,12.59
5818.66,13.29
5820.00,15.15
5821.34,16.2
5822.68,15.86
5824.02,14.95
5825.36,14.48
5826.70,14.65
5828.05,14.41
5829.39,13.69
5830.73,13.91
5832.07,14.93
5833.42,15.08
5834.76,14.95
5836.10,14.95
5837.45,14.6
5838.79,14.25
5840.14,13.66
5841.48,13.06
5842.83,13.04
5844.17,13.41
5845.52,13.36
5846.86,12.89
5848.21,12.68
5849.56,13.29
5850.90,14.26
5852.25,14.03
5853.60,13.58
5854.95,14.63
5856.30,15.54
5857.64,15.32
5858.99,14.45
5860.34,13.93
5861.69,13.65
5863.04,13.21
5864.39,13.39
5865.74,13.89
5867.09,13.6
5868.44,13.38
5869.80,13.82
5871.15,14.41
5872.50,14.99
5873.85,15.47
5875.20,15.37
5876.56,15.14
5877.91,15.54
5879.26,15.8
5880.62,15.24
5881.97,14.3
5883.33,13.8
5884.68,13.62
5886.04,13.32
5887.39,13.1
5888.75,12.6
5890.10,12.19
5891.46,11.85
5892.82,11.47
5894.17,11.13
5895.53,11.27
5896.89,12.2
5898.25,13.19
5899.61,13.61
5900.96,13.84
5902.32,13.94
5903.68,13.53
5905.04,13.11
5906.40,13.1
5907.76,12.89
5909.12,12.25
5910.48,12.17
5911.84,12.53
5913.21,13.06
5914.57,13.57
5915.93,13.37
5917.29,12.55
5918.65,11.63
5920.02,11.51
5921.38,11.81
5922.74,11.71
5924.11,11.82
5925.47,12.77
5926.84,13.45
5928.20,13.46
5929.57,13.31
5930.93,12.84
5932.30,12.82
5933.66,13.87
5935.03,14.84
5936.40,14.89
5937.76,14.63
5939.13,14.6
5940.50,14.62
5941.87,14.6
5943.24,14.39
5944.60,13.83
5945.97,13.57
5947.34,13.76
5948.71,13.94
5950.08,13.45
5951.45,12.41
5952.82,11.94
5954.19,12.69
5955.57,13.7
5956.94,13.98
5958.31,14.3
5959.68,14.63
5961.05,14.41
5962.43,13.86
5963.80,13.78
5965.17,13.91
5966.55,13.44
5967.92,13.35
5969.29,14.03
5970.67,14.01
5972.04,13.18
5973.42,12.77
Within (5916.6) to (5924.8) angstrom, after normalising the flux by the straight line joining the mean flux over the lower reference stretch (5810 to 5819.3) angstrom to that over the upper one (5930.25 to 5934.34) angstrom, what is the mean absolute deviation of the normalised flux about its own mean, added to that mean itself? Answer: 0.91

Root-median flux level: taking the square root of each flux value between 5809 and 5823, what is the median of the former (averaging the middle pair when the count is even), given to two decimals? 3.77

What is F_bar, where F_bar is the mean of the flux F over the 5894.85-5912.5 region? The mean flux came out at 12.9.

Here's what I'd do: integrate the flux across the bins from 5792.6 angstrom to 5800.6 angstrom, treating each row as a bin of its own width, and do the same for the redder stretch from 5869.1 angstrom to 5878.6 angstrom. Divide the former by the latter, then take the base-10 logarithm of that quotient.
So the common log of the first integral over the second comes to -0.1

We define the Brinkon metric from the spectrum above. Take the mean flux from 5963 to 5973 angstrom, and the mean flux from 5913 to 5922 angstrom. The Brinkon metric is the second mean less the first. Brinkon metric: -1.2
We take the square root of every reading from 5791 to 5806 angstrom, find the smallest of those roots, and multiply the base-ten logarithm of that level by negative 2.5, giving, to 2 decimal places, -1.38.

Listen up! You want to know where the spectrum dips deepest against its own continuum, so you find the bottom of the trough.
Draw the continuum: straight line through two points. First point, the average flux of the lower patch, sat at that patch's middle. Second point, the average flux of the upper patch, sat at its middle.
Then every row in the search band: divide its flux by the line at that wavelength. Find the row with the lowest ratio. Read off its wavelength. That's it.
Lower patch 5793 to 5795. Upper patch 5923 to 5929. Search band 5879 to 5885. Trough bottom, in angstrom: 5884.68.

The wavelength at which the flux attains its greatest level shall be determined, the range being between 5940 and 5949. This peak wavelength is 5940.50 angstrom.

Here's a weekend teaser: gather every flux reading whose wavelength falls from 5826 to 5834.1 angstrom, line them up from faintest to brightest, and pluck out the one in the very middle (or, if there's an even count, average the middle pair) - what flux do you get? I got 14.5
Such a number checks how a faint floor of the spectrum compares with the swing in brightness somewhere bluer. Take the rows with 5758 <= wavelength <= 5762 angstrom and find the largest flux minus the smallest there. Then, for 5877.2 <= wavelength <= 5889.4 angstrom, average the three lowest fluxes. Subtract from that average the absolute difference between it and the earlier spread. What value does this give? 0.52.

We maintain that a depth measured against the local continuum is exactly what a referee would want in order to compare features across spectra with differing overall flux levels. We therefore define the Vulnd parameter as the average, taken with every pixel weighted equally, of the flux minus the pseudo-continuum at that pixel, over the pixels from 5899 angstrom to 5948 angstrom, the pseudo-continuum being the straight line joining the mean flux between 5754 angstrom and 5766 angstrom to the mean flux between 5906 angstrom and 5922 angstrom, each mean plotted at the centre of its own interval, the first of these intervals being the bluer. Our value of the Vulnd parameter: 0.87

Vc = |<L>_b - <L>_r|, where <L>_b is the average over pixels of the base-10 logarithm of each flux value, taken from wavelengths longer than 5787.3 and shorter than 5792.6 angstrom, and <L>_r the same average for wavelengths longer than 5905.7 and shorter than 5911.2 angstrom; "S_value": 0.022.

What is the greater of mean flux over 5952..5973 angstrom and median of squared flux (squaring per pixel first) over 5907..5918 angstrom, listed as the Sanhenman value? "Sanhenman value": 162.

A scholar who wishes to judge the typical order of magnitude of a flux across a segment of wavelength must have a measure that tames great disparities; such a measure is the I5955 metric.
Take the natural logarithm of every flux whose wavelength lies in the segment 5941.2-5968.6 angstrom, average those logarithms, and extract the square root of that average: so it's 1.62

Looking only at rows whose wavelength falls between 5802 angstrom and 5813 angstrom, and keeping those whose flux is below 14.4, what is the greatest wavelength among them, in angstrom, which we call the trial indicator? 5809.29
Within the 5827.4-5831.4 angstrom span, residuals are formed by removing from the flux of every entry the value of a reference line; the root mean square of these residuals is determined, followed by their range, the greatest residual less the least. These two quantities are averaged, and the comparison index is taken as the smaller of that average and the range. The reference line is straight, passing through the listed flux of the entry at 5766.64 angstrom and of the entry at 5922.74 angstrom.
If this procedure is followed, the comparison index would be 0.70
